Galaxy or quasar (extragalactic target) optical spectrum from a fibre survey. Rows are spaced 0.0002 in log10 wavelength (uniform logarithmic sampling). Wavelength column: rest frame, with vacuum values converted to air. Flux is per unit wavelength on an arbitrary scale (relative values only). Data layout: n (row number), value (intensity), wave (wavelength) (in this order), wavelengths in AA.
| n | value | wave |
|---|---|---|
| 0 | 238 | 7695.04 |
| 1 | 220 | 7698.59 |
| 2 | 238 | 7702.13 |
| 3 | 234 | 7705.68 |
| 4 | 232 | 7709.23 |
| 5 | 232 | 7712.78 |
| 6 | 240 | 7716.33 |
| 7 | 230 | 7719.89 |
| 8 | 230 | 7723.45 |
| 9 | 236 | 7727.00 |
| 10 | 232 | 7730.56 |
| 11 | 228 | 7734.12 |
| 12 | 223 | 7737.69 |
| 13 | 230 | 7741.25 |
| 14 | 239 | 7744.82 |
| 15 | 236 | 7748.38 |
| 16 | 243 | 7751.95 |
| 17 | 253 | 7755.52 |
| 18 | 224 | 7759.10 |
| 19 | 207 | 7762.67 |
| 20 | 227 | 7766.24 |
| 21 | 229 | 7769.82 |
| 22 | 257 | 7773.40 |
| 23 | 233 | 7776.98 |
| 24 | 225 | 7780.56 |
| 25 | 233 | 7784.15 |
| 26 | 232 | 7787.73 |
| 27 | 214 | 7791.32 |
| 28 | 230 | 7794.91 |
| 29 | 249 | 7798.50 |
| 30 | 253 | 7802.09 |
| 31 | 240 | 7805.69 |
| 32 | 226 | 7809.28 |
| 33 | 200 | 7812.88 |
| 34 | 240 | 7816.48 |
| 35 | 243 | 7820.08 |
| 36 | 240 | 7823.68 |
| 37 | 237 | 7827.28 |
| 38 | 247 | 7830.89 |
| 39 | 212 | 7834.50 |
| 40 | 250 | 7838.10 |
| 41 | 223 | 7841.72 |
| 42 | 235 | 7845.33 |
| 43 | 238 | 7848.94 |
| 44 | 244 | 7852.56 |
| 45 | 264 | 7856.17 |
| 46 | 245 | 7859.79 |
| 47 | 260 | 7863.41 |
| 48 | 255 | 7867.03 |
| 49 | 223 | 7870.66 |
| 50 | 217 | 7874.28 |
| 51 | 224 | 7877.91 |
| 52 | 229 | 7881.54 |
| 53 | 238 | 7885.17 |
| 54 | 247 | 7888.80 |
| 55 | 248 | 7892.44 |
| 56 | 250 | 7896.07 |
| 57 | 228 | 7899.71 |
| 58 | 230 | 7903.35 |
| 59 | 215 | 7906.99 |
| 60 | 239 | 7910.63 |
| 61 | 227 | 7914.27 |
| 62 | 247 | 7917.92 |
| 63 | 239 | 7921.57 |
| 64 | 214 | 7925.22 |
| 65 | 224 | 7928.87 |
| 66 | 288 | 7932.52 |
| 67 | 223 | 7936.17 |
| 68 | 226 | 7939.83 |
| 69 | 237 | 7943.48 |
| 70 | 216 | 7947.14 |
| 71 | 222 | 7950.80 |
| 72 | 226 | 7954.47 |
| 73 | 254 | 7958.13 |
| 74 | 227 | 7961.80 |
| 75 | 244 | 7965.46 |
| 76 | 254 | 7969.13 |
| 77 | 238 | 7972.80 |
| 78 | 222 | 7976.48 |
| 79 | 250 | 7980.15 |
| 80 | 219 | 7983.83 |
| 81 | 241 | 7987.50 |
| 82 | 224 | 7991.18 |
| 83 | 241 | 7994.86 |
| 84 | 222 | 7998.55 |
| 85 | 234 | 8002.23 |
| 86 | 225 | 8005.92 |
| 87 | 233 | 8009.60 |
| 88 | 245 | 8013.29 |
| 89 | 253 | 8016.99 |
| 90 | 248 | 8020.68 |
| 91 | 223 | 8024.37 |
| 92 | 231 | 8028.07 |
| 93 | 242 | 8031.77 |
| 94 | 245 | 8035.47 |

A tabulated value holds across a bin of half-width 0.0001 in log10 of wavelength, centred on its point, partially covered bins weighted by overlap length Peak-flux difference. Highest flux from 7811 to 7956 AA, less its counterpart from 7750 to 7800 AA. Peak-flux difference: 31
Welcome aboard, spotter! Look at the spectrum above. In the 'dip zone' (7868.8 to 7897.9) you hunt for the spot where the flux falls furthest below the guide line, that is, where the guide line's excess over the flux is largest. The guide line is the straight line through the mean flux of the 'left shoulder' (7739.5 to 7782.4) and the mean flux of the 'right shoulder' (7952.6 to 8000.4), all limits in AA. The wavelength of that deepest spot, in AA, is 7874.28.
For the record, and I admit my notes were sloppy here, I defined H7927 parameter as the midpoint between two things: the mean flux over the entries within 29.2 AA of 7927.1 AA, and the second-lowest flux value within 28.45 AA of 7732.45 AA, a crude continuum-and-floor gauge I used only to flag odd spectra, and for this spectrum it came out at 227.7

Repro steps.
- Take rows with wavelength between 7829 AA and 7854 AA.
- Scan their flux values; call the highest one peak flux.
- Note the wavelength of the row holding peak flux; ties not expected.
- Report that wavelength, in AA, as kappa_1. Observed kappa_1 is 7838.10 AA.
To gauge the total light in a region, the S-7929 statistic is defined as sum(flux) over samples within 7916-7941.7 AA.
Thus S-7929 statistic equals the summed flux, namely 1661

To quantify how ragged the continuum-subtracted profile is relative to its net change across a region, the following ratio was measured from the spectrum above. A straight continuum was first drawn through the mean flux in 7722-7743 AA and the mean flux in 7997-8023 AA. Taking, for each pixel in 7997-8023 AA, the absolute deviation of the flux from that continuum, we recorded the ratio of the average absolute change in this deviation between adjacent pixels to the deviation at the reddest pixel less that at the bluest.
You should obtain -2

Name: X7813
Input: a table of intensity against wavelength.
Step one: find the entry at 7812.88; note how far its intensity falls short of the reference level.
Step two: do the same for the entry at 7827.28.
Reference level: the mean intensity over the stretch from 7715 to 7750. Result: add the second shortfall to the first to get 28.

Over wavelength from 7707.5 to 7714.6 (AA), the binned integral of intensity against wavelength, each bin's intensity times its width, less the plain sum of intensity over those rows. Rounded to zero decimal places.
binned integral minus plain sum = 1184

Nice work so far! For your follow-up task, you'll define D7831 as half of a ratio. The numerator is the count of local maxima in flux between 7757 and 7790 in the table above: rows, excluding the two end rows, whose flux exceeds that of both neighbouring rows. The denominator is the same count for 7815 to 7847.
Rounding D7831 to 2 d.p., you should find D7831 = 0.33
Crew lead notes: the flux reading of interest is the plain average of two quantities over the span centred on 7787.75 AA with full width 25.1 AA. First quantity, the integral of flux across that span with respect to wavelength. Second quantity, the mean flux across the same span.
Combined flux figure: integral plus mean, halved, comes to 3013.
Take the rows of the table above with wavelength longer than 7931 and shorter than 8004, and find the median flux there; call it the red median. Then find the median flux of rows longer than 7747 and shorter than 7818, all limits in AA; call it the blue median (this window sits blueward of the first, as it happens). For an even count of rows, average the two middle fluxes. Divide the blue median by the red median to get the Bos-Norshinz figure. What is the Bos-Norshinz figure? 1.009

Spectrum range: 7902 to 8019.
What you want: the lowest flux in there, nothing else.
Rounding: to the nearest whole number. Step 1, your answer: 214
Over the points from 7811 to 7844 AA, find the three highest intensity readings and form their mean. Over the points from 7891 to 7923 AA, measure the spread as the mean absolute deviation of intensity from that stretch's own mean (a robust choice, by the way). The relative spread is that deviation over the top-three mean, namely 0.0392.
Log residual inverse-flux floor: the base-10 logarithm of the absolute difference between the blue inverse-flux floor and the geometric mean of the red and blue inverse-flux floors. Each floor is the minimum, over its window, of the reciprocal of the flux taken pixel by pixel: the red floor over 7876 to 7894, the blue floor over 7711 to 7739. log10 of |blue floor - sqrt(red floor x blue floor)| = -4.2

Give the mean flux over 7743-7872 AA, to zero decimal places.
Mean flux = 236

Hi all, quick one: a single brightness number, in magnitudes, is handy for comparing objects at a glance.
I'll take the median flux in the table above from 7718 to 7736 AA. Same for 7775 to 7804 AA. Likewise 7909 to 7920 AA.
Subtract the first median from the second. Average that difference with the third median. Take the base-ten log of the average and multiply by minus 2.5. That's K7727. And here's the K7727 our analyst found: -5.20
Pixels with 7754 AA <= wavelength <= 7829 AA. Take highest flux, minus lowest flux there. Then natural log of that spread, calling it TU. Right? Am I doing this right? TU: 4.0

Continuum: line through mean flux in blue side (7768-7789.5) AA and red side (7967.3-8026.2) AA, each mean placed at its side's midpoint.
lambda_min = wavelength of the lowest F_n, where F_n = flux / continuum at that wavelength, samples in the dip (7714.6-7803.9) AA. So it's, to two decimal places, 7762.67 AA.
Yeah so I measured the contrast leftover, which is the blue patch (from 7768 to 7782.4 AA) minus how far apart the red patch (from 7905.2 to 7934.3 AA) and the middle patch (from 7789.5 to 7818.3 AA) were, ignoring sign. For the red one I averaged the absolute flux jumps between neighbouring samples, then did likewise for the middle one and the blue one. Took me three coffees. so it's 16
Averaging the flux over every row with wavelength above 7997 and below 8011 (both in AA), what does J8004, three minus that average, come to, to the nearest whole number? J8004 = -226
